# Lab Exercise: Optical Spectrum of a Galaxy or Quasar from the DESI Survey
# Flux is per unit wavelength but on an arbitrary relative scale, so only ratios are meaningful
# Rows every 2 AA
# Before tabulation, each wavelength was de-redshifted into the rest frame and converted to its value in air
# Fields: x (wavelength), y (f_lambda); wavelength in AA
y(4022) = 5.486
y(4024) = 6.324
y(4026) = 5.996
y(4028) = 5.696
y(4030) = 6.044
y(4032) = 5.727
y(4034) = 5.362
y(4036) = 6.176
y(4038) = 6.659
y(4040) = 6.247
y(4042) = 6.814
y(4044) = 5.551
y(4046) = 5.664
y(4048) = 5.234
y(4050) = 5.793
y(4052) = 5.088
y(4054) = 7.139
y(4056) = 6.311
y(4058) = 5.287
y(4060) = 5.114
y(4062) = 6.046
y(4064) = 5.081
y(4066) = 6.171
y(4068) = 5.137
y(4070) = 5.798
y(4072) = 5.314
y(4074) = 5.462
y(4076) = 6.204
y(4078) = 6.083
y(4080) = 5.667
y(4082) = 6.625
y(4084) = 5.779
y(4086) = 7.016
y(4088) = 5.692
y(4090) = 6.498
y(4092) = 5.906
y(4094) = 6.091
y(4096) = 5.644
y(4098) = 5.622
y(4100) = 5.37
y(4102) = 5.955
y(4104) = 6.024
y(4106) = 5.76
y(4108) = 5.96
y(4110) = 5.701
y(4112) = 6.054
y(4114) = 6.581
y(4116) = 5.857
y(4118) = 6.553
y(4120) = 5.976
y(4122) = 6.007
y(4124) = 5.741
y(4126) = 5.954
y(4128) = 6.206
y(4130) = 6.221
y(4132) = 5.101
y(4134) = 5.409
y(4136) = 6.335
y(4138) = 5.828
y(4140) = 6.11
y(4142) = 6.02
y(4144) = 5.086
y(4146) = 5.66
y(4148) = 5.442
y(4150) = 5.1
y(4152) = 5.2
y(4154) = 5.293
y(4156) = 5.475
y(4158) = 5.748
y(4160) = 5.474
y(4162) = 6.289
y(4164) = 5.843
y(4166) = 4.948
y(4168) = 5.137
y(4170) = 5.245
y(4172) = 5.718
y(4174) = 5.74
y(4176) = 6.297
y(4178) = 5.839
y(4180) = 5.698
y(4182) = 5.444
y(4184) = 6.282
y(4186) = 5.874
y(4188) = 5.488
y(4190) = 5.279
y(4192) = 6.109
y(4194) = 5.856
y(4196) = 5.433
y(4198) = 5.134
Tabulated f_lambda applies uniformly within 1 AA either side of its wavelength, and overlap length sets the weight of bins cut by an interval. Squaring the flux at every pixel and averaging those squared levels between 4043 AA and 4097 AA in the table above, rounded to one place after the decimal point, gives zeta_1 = 34.3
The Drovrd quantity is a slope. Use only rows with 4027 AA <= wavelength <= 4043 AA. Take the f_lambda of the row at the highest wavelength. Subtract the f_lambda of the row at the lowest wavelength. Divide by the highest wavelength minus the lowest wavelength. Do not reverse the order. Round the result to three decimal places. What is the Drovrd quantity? 0.080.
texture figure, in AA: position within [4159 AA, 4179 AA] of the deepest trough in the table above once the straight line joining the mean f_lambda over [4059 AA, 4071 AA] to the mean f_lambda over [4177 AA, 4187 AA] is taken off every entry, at 4166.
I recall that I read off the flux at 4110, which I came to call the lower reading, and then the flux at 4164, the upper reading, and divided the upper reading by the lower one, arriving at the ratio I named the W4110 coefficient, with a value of 1.02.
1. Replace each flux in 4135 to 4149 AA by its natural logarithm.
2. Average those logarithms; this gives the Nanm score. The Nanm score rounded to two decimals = 1.75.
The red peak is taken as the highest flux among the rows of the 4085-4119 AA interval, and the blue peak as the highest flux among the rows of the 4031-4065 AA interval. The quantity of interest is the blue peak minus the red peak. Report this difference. 0.12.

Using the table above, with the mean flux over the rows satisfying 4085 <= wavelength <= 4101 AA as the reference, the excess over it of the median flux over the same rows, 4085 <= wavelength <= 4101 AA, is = -0.18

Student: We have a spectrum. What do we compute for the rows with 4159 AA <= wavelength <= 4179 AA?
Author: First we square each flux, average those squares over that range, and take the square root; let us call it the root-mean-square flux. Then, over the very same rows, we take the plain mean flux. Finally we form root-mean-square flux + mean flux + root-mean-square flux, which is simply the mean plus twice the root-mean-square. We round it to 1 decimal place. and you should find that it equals 17.0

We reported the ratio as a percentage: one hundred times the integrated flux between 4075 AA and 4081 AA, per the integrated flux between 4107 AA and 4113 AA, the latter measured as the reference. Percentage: 101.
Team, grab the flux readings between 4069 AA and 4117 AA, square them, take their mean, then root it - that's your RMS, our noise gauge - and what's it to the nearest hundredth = 5.96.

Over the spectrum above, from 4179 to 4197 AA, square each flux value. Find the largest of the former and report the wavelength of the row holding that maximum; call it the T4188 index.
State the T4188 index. 4184 AA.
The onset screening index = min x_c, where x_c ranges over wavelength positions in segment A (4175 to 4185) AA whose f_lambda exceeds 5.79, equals 4176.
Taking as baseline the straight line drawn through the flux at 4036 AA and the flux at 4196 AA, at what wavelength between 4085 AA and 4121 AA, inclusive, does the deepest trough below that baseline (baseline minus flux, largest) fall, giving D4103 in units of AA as 4100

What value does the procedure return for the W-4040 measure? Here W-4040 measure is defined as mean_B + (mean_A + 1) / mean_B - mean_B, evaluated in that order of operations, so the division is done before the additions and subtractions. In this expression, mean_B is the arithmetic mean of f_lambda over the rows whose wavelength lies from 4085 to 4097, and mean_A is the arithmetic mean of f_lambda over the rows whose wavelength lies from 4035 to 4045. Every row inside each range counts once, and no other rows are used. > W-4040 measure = 1.19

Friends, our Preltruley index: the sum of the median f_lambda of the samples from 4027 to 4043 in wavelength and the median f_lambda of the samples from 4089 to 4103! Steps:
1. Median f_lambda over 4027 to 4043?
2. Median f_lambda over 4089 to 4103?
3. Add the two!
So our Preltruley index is 12.0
